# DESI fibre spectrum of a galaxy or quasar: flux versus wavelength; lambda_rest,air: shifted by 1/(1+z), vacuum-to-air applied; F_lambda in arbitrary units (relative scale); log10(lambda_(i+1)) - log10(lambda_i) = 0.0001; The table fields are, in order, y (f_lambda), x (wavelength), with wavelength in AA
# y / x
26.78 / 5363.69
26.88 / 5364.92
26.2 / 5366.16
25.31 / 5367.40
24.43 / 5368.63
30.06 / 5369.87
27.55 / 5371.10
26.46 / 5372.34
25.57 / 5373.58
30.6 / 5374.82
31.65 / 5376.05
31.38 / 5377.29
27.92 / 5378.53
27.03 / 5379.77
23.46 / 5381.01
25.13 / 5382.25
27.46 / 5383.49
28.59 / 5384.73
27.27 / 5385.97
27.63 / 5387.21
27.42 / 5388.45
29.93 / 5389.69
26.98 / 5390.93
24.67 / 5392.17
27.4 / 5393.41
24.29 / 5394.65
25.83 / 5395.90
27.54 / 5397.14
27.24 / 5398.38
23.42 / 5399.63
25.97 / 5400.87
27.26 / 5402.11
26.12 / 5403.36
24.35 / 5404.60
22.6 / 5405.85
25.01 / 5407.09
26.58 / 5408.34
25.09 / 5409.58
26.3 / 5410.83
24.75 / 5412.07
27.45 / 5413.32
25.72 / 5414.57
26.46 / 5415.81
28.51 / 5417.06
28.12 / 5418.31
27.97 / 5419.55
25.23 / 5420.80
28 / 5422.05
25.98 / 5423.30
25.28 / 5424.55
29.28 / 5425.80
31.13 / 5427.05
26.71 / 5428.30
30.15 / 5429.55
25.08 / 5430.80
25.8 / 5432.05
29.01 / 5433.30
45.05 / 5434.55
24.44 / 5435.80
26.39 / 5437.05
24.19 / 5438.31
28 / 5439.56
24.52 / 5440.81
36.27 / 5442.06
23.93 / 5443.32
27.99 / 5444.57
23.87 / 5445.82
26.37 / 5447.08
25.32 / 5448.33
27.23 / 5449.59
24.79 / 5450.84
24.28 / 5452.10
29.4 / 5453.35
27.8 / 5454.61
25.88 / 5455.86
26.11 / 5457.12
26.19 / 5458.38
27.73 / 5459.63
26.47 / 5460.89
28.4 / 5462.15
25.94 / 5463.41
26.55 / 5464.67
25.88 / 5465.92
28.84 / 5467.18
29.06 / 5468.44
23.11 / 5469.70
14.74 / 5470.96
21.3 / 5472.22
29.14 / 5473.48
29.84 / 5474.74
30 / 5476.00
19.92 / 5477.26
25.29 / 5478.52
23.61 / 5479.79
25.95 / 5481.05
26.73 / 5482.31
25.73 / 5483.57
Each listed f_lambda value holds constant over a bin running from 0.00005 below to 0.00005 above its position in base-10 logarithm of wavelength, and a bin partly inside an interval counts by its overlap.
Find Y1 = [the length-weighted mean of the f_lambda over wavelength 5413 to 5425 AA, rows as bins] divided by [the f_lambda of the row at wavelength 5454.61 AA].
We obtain 0.97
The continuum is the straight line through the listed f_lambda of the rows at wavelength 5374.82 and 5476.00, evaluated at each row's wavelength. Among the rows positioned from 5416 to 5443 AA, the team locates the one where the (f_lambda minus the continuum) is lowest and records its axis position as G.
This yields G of 5438.31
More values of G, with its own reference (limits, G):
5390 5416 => 5405.85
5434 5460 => 5445.82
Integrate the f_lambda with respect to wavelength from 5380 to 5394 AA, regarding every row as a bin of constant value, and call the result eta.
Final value 377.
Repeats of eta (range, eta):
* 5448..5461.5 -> 358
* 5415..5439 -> 673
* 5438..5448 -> 269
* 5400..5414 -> 358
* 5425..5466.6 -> 1142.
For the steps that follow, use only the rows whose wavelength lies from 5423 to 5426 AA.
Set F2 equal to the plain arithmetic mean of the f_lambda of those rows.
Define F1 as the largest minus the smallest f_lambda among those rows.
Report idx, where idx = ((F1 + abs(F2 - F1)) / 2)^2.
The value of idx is 180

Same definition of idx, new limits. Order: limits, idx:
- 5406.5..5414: 167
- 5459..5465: 182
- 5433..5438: 244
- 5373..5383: 194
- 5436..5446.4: 181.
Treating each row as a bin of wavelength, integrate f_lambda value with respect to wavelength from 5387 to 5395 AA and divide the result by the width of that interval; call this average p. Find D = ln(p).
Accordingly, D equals 3.30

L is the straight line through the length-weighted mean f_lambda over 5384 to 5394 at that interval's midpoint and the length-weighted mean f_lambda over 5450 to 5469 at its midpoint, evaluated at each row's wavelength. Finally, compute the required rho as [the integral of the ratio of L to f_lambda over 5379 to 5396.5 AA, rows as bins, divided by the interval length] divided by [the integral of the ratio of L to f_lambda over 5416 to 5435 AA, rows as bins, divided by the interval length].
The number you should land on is 1.07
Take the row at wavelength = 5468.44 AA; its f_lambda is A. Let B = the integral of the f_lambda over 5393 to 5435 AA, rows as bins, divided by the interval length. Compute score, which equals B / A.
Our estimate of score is 0.93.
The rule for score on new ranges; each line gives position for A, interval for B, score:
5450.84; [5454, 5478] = 1.05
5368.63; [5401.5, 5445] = 1.12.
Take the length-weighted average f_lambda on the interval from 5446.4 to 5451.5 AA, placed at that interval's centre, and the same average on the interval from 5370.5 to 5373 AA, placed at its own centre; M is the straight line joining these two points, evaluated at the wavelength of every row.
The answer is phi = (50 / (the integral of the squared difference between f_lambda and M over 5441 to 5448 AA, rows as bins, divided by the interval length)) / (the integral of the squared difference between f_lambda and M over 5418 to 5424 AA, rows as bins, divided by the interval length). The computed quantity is 1.2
